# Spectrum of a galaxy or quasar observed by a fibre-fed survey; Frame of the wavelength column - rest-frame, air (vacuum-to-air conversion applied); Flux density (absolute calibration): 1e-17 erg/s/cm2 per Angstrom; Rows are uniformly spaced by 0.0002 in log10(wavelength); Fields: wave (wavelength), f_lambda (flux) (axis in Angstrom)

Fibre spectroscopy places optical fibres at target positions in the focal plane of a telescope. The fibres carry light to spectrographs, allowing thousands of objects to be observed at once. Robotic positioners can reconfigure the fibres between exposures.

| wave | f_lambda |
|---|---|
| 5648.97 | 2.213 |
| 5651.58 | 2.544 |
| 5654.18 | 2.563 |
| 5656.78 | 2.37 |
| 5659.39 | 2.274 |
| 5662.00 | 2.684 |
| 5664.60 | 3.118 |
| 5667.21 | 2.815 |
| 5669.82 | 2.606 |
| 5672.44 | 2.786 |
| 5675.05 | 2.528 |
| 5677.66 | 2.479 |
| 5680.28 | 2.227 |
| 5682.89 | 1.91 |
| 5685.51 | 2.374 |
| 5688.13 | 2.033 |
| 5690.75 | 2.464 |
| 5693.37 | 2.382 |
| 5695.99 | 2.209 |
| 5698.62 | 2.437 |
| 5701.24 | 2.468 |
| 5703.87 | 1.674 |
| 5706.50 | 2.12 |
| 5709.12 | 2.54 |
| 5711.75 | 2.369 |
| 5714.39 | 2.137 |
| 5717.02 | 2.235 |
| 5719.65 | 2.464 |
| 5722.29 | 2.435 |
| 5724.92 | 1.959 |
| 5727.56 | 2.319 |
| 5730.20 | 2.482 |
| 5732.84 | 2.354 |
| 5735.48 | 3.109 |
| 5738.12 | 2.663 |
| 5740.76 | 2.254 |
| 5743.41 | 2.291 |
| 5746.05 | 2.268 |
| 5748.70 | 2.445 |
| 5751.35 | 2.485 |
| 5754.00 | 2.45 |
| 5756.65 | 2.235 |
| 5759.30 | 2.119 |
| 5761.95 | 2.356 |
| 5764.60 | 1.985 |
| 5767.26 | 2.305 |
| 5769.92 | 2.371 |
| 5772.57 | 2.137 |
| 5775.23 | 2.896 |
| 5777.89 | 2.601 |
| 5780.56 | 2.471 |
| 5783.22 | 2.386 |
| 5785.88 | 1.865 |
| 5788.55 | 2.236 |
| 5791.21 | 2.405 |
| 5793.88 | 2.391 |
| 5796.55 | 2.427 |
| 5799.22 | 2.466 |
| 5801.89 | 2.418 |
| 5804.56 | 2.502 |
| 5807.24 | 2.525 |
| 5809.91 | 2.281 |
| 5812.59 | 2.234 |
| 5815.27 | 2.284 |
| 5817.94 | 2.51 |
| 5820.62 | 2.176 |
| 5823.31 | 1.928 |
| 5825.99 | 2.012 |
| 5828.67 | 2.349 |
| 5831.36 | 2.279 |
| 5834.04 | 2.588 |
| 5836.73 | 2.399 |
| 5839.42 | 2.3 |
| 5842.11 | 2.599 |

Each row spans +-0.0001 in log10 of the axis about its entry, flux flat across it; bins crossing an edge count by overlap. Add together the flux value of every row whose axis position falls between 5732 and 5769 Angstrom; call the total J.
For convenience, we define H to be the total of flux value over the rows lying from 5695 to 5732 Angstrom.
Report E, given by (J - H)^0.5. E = 1.2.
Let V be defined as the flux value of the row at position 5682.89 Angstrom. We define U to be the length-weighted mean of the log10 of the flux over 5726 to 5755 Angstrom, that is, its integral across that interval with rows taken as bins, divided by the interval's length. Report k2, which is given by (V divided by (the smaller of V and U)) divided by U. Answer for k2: 12.6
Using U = 0.389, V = 1.91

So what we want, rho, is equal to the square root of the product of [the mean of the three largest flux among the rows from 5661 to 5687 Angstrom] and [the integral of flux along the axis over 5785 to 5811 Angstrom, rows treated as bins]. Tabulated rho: 13.4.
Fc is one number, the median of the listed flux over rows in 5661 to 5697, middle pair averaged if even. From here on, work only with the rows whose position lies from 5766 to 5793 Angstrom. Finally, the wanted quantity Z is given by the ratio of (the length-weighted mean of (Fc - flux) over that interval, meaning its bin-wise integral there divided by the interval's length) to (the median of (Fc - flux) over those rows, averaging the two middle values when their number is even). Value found 1.1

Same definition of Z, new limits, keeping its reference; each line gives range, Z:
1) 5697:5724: 2.7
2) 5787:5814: 1.5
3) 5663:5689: 0.8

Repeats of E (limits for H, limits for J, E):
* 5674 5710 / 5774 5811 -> 1.4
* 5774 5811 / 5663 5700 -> 0.7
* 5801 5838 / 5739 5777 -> 0.3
